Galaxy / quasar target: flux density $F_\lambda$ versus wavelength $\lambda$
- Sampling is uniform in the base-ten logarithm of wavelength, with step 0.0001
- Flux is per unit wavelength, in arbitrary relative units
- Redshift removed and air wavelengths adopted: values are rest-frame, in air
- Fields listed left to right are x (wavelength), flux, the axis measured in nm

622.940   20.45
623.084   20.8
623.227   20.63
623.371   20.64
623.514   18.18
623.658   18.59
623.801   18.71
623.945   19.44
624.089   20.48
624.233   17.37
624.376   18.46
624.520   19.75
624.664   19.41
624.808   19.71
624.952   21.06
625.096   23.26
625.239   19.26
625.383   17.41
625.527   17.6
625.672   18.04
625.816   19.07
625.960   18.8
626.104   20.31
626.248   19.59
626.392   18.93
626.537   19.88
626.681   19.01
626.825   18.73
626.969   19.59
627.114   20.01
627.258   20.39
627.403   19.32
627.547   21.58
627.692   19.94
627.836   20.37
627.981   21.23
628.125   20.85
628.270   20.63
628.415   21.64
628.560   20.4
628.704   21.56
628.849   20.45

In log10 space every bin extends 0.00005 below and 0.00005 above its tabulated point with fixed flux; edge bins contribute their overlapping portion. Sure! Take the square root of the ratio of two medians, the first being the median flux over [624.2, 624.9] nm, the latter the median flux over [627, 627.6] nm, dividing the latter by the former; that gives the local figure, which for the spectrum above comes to 1.02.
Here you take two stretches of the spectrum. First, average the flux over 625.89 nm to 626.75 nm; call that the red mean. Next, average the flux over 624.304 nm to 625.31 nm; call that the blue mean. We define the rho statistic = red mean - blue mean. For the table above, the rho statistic -0.7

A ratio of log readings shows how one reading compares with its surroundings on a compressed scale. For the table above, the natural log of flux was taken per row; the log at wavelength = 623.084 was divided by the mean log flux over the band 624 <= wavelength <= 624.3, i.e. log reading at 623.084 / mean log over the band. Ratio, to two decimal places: 1.03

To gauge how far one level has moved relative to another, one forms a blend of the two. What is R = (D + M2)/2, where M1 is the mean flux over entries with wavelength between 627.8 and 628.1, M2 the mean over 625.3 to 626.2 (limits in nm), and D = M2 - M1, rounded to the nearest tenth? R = 8.1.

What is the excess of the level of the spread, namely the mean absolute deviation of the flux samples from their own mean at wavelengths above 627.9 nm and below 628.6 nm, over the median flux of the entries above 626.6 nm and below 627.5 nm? -19.1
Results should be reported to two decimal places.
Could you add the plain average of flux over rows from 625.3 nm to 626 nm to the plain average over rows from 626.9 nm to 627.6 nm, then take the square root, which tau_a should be 6.19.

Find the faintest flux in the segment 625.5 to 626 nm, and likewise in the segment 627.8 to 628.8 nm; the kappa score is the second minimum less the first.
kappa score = 2.8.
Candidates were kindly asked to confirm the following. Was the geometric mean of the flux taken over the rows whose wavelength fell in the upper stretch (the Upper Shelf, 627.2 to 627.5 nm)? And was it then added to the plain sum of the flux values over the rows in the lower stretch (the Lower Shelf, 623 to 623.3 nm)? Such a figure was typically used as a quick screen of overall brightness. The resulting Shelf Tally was 61.3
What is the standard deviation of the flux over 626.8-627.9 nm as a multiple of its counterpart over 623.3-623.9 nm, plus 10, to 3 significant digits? 10.8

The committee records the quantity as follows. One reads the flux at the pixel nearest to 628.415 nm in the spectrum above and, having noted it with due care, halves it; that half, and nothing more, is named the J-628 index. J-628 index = 10.8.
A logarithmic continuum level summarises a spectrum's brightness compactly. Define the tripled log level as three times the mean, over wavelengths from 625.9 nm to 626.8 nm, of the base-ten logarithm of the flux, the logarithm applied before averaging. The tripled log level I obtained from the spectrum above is 3.86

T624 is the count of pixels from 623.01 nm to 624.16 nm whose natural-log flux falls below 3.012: 4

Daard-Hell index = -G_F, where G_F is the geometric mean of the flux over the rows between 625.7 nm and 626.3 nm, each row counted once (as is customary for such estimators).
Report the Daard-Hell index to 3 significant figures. -19.4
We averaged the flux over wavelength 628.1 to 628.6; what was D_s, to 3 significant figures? 20.9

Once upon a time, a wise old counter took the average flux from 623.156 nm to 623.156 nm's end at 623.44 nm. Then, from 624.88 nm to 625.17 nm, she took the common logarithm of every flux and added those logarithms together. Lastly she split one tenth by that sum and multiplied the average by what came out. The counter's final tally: 0.77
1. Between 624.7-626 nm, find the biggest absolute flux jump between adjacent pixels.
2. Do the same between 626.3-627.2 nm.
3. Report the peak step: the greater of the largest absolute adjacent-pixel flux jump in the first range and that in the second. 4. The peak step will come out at 4.00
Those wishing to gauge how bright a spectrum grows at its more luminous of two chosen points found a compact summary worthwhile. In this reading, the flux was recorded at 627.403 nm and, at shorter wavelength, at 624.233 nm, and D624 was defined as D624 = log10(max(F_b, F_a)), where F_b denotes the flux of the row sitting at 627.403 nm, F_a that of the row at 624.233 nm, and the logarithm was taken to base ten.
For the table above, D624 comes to 1.29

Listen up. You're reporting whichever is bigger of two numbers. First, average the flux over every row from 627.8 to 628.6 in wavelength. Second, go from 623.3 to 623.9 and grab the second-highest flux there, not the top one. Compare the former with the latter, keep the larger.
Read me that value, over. 20.9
